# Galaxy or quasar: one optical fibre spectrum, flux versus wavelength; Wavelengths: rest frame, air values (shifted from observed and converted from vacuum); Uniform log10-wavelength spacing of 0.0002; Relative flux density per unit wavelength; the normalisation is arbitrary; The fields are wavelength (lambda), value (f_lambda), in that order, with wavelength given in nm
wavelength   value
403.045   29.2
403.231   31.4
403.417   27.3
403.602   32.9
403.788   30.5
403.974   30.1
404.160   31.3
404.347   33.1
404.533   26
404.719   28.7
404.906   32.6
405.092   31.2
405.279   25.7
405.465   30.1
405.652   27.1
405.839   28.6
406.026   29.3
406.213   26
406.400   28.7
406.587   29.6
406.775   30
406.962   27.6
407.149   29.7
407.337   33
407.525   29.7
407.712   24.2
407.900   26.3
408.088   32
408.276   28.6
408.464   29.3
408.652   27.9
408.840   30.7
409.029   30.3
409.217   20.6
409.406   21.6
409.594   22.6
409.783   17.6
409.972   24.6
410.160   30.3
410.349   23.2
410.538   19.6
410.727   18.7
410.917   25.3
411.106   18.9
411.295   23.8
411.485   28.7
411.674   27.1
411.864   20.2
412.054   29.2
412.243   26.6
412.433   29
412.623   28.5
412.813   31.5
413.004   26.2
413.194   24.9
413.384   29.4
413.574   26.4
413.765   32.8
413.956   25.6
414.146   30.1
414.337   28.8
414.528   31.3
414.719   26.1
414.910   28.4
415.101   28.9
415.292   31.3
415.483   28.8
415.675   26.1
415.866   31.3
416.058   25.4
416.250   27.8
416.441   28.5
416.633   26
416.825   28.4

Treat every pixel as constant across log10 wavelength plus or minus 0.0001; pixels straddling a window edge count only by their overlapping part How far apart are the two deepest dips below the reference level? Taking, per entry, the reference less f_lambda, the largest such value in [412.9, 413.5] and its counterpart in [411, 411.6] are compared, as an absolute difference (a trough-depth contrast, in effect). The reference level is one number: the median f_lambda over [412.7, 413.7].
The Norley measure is 6.0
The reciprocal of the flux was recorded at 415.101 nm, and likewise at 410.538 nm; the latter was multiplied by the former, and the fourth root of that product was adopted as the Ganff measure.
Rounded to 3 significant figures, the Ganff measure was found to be 0.205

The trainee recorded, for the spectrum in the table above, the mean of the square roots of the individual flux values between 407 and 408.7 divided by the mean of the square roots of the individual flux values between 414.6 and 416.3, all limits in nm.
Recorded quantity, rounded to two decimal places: 1.01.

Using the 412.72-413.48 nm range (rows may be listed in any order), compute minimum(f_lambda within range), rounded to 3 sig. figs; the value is 24.9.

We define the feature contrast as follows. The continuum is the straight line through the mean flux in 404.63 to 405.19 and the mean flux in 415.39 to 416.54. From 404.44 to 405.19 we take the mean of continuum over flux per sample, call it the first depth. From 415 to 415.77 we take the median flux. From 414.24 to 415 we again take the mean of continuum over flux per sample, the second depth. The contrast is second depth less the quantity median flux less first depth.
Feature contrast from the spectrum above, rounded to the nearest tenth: -26.8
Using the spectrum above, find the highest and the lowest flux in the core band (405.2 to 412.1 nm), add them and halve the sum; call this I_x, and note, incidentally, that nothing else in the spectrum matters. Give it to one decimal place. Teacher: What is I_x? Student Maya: 25.3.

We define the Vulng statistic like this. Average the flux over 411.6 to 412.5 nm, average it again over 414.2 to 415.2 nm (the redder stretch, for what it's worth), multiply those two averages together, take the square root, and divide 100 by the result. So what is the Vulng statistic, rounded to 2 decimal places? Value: 3.63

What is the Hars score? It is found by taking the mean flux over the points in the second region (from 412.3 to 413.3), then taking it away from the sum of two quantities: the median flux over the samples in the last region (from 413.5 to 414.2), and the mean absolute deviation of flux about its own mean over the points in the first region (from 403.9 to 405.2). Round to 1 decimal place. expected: 2.1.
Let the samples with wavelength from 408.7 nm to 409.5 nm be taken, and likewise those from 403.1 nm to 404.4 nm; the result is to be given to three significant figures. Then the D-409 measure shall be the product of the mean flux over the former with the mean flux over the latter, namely 798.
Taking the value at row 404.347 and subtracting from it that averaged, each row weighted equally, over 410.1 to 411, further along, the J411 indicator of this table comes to 10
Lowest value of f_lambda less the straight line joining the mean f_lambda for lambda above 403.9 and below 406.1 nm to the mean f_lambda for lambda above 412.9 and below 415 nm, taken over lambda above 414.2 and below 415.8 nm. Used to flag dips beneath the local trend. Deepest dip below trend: -2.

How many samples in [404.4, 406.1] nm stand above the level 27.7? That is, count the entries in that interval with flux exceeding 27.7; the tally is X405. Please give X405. 6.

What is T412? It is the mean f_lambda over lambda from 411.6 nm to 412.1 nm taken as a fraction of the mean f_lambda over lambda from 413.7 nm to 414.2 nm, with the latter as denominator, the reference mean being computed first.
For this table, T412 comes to 0.86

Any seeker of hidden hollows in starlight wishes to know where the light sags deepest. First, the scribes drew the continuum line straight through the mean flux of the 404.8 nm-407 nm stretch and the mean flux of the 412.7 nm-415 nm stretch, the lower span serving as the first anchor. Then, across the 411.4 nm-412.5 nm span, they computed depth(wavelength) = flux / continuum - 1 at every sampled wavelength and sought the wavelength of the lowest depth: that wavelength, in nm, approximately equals 411.864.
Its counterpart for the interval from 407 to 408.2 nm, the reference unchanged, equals 407.712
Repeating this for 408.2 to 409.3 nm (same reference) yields 409.217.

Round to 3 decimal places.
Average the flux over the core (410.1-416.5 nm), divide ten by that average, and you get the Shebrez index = 0.370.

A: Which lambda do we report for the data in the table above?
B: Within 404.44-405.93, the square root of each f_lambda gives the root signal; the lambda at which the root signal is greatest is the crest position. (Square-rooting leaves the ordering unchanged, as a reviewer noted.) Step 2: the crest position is 404.906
